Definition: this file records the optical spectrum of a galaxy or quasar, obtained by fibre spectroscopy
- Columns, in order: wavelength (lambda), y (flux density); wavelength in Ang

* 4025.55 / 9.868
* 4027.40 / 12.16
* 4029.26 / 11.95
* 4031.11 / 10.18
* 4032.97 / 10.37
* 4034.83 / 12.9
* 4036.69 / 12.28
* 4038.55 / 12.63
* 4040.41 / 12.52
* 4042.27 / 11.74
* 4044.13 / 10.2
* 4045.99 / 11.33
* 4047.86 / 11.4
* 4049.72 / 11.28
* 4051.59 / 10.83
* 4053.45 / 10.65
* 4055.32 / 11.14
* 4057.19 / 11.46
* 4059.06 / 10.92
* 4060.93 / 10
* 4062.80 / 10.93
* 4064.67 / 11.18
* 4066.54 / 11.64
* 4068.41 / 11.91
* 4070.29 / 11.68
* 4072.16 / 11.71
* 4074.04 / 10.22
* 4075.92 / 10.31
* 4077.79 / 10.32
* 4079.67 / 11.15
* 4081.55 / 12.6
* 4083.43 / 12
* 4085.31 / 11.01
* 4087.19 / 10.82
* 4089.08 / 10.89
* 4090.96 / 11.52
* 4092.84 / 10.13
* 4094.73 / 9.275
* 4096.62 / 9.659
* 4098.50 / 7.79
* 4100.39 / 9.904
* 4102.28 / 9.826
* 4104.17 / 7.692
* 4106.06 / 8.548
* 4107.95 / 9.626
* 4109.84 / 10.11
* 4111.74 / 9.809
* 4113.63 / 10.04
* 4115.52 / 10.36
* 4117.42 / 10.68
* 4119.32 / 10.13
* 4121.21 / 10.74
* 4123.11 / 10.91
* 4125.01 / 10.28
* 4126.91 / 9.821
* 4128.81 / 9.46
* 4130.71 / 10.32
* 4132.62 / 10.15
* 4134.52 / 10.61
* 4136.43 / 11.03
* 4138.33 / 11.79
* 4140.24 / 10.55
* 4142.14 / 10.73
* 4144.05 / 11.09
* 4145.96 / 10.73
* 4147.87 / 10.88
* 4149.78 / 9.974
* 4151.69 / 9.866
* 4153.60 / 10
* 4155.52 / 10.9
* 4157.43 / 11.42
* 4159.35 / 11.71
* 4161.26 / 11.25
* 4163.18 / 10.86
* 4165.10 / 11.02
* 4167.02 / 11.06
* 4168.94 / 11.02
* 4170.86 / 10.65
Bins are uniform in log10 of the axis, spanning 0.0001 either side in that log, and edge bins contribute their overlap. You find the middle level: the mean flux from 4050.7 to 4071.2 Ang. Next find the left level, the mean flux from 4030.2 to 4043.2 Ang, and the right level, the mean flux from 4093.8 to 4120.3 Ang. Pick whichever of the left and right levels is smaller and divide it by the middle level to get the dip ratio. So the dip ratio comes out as 0.86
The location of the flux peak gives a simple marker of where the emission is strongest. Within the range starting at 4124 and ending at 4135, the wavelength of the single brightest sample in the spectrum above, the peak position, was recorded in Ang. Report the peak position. 4134.52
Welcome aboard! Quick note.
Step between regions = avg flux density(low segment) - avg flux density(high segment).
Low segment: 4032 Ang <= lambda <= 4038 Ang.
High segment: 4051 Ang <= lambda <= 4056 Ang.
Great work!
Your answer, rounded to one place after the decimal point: 1.0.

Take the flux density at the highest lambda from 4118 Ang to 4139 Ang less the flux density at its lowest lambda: 1.7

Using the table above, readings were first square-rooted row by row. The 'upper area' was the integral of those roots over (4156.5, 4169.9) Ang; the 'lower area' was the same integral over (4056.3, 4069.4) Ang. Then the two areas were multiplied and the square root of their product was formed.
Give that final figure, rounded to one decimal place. 44.3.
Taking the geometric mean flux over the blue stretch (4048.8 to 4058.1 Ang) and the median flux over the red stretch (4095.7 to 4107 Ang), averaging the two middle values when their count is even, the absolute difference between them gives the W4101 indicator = 2.0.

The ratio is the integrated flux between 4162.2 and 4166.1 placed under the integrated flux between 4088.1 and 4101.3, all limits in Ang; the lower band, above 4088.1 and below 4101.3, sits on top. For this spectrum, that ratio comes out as 3.1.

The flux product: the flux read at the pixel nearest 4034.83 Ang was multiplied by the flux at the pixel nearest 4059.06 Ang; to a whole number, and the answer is 141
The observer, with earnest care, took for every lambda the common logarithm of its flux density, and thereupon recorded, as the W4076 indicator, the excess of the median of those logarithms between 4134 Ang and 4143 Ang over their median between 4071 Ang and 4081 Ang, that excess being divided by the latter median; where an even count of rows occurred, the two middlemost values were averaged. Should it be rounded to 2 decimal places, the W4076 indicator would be 0.02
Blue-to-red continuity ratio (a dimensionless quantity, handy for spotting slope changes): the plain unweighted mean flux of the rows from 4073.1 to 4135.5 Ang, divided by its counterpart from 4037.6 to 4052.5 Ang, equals 0.89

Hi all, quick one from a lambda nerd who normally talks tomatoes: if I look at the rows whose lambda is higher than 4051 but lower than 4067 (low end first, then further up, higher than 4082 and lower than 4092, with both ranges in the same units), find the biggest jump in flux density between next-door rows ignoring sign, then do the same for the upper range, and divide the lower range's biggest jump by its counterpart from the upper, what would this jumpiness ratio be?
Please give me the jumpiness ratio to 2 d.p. 0.94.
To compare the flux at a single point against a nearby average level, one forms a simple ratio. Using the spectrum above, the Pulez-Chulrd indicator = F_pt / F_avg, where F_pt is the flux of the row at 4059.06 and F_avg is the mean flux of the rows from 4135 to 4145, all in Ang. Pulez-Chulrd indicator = 0.99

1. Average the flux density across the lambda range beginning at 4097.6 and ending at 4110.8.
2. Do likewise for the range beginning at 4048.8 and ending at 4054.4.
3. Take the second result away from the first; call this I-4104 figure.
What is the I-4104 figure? -1.8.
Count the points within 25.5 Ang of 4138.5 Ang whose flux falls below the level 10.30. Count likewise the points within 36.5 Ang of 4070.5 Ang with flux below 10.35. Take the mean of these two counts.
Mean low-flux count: 11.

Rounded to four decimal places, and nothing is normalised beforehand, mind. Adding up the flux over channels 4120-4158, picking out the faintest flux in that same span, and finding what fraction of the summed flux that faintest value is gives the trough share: 0.0448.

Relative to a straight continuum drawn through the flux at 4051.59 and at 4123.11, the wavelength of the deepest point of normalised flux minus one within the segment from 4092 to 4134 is 4104.17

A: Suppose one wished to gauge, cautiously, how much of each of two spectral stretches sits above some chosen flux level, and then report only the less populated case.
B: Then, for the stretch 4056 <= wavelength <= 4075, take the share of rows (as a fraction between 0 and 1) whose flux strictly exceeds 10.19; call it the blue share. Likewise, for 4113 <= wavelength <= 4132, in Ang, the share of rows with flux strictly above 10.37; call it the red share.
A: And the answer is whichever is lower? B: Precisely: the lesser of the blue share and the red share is 0.3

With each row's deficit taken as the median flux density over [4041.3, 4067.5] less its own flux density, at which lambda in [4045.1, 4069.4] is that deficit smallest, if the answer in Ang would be 4068.41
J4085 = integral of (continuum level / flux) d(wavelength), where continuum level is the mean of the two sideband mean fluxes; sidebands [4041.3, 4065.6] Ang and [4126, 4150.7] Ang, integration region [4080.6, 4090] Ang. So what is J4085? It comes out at 8.9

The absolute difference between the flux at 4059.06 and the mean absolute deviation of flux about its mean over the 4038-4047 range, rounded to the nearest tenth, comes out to 10.2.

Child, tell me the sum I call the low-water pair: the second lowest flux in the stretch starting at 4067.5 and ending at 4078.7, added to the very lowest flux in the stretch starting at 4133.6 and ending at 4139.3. 20.9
